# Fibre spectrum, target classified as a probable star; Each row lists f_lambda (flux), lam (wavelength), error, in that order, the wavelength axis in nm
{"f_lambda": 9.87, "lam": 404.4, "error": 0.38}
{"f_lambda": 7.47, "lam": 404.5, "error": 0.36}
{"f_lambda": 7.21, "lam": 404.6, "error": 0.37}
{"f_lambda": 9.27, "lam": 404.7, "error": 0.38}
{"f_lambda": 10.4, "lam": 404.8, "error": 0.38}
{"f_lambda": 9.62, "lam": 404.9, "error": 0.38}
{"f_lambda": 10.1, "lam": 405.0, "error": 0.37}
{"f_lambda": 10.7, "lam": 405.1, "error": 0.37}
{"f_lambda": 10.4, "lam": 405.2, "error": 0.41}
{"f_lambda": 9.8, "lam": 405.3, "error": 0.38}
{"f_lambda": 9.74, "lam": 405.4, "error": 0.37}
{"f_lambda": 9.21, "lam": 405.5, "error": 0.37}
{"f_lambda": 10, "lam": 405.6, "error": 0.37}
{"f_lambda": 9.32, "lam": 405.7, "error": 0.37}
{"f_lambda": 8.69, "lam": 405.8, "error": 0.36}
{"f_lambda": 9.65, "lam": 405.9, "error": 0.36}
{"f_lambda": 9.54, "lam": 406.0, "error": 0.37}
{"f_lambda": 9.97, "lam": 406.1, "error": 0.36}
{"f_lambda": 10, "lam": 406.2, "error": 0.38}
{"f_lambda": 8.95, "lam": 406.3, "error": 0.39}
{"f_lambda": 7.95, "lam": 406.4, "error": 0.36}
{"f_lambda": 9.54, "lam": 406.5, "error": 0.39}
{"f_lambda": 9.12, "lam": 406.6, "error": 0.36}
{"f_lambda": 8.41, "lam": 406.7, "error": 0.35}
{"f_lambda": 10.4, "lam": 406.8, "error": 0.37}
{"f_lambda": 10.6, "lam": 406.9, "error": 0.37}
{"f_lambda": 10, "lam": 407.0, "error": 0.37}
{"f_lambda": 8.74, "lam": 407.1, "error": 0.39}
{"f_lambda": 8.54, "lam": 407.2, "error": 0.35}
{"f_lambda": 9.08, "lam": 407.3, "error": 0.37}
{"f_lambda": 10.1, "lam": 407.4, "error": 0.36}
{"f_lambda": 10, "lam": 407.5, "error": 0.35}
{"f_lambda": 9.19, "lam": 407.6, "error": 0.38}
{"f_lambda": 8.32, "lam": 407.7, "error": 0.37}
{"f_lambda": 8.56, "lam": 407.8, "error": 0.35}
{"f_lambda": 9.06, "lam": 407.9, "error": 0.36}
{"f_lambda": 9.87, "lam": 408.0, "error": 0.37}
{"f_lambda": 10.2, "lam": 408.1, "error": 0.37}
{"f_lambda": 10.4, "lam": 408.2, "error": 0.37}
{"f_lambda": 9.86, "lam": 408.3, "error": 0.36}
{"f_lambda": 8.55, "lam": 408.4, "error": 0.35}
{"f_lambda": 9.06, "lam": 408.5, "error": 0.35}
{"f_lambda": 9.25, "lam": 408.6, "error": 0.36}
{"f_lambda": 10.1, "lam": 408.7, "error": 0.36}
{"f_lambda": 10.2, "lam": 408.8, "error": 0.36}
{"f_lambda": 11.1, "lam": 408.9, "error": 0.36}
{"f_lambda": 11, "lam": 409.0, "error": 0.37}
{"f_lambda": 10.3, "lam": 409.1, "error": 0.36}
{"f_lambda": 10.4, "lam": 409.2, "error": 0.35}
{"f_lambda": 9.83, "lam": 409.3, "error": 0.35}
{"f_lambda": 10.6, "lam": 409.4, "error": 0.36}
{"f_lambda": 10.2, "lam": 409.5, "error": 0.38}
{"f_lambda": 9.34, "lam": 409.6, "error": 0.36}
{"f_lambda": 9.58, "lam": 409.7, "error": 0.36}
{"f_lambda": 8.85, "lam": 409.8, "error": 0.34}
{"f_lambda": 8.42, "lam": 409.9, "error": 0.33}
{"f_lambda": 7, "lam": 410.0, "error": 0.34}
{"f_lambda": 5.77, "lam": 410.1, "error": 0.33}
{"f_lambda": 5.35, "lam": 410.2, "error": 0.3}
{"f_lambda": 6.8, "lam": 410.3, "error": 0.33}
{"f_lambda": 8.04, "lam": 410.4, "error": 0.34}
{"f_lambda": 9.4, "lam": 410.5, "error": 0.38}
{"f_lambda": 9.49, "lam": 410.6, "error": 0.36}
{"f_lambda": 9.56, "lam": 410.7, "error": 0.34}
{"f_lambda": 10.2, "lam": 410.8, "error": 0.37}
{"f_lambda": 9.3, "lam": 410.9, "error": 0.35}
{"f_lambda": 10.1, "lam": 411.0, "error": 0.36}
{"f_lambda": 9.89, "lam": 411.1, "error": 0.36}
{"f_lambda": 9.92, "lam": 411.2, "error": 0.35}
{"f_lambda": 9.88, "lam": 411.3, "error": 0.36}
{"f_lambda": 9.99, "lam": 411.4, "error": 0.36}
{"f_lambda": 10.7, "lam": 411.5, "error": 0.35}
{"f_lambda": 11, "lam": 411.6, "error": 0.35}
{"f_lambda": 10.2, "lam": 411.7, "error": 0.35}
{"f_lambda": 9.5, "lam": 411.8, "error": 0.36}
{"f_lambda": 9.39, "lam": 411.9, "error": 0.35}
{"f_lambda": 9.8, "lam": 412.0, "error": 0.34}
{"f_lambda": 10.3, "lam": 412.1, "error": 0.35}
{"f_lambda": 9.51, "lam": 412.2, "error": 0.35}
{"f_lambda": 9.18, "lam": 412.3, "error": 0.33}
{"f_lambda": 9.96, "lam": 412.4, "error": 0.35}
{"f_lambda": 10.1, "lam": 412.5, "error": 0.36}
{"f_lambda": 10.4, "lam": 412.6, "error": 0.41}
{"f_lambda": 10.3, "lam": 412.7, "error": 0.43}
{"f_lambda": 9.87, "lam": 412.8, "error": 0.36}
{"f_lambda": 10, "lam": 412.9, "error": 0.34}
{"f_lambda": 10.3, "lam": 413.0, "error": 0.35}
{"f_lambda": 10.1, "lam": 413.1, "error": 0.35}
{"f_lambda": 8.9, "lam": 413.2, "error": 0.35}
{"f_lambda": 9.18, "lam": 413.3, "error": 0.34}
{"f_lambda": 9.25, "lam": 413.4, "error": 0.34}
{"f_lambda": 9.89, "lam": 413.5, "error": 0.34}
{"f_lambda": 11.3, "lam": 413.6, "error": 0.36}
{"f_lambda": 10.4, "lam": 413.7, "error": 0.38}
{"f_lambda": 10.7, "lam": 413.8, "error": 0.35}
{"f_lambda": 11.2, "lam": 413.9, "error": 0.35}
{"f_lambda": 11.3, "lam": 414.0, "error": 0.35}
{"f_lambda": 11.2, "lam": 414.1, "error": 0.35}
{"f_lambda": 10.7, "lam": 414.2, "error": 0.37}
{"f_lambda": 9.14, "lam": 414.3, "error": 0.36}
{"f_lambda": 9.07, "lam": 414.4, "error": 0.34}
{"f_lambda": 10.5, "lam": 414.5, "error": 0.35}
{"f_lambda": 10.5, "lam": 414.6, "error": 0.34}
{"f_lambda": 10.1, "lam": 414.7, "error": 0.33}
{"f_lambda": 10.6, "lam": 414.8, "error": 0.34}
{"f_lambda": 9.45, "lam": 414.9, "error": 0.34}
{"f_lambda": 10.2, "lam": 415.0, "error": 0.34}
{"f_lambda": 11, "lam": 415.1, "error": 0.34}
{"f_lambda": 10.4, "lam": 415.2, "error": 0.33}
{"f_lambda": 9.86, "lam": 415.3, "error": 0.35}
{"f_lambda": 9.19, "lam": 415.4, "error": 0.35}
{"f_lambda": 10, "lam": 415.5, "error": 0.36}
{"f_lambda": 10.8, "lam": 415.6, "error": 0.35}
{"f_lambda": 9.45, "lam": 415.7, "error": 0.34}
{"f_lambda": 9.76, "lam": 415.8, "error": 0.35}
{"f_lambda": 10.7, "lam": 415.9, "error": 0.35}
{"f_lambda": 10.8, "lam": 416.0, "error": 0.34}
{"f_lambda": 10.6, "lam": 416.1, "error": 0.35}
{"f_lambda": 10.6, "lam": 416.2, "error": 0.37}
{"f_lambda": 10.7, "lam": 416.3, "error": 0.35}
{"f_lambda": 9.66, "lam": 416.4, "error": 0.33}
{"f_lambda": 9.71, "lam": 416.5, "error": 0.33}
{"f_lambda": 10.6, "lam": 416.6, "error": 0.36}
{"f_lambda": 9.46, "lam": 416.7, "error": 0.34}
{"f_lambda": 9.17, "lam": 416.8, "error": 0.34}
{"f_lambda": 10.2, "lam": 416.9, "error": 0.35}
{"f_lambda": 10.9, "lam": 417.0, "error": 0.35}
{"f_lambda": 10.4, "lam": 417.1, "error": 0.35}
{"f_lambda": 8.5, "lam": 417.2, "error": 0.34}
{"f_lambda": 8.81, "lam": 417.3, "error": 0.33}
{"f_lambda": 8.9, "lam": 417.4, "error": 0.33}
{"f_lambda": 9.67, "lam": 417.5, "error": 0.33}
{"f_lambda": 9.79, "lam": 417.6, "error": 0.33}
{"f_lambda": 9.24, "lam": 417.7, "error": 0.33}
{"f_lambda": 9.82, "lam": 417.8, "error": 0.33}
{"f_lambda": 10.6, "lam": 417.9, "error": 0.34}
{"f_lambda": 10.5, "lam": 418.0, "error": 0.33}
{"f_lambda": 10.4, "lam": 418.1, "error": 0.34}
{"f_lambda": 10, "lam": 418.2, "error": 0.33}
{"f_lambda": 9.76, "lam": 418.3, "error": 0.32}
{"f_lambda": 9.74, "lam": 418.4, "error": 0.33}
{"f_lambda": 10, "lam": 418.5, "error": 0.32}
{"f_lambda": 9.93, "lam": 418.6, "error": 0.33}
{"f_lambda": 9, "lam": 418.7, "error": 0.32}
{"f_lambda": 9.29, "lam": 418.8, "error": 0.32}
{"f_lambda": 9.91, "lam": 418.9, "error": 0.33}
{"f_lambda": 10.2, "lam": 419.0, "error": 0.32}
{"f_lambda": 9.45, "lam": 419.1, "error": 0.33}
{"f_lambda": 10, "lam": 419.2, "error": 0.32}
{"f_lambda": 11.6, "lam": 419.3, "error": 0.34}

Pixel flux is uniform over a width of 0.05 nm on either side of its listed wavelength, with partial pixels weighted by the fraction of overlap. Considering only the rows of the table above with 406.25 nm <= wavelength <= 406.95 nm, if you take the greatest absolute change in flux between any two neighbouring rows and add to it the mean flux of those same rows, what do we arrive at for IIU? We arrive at 11.3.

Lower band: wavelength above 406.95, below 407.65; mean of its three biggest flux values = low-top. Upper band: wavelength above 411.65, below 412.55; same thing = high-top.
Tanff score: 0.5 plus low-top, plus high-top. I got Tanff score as 20.7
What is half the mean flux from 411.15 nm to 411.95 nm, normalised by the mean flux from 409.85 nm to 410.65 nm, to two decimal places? 0.67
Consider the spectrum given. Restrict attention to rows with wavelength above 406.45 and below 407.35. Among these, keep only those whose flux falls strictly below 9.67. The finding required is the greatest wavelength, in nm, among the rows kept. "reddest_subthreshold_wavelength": 407.3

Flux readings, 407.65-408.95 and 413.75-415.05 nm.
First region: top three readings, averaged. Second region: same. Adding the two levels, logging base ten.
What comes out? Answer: 1.34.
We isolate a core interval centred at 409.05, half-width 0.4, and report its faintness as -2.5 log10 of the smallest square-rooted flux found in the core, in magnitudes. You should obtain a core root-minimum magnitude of -1.24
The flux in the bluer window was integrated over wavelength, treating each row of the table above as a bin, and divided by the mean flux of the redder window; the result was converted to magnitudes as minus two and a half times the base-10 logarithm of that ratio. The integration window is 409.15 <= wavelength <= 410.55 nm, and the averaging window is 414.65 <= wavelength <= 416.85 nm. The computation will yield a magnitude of -0.18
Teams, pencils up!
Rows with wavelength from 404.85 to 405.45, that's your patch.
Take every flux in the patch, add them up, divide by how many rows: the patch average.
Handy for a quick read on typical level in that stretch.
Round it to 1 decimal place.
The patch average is 10.1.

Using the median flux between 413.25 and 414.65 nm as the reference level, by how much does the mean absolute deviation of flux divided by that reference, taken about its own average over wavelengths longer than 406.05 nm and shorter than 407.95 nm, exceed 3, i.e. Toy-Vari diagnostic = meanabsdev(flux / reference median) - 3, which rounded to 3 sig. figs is -2.94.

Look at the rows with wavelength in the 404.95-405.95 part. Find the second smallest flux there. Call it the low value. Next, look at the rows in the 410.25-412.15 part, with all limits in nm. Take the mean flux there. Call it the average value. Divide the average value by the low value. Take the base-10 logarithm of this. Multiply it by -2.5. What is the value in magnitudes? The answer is -0.05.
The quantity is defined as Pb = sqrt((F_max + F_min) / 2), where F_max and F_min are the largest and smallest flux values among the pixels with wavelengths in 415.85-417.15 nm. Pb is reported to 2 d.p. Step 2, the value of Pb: 3.17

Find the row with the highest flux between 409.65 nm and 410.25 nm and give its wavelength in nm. 409.7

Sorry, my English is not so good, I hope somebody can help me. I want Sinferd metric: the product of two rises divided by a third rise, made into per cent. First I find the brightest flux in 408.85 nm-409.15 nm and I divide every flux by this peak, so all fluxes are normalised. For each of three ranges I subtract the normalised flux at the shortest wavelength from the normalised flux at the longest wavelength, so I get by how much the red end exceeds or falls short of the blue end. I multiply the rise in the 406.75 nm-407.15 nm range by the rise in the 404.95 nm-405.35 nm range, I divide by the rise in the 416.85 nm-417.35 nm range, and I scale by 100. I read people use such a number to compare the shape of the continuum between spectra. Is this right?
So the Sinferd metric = -3.2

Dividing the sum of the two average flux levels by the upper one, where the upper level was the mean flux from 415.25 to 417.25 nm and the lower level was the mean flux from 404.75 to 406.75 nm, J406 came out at 1.95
